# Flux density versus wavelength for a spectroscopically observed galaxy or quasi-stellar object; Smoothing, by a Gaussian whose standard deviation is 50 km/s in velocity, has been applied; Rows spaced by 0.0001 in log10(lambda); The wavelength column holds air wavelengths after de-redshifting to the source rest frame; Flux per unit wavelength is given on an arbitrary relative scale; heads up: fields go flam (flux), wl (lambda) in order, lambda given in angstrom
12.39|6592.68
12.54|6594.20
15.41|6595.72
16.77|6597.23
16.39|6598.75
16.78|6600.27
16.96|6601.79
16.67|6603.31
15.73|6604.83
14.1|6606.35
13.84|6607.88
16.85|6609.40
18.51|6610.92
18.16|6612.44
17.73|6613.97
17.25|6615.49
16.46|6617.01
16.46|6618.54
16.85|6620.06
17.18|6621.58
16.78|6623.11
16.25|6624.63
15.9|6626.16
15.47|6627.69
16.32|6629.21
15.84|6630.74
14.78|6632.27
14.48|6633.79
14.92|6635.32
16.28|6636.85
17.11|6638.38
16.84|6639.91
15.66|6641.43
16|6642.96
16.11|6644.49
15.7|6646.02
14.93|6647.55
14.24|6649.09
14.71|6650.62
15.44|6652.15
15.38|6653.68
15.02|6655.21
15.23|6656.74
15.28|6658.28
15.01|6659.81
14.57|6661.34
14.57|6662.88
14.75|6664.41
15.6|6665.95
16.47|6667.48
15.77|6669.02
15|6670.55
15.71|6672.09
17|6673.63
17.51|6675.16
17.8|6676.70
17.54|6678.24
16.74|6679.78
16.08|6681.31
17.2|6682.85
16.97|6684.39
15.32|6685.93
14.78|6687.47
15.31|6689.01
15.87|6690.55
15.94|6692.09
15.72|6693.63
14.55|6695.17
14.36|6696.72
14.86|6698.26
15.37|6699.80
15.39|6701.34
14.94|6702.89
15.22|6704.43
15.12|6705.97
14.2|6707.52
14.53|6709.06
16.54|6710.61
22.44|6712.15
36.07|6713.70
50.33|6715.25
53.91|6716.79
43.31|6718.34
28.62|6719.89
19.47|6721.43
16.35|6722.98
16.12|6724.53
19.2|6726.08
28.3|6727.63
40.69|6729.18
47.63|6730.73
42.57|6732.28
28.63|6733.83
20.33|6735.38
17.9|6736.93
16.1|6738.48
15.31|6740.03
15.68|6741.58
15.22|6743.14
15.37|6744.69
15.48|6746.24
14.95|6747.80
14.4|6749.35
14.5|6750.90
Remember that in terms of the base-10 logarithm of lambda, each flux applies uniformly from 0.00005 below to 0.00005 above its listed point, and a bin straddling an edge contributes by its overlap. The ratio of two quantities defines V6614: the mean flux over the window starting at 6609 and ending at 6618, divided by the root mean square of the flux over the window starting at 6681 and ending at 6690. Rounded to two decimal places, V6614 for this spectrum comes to 1.10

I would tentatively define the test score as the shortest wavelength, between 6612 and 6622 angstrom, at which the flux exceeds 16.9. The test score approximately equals 6612.44 angstrom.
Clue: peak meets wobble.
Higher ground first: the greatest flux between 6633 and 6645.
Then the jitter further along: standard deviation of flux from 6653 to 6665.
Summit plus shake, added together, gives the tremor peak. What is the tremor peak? 17.4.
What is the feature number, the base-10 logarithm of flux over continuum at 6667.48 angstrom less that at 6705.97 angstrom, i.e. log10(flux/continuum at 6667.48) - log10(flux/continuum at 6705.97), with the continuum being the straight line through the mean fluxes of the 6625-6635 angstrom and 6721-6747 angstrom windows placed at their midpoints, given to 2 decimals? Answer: 0.10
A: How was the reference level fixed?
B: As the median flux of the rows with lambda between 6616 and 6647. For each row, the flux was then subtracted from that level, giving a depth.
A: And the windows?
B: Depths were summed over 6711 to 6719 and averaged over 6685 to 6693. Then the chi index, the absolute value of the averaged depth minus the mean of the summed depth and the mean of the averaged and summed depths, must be 94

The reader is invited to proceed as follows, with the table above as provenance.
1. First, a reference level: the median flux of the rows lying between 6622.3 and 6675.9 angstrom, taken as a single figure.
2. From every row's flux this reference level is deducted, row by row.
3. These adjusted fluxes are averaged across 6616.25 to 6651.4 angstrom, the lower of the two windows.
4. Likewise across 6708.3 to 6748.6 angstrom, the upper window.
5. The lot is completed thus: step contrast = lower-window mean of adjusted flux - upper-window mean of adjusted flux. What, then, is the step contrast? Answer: -10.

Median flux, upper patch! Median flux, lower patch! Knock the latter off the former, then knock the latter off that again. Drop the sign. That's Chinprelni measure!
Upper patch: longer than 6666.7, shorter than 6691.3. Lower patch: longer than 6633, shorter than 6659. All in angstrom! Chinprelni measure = 14.5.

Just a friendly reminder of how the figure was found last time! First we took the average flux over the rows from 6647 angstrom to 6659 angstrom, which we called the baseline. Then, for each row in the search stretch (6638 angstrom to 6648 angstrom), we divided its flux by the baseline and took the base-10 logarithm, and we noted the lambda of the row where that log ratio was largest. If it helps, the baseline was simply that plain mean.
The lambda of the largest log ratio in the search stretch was 6638.38 angstrom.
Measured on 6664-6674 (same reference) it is 6673.63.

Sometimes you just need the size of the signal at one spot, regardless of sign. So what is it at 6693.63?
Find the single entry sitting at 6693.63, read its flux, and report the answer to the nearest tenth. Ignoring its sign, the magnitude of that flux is 15.7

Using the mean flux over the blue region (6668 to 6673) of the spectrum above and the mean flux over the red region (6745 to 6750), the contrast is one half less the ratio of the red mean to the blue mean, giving -0.46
